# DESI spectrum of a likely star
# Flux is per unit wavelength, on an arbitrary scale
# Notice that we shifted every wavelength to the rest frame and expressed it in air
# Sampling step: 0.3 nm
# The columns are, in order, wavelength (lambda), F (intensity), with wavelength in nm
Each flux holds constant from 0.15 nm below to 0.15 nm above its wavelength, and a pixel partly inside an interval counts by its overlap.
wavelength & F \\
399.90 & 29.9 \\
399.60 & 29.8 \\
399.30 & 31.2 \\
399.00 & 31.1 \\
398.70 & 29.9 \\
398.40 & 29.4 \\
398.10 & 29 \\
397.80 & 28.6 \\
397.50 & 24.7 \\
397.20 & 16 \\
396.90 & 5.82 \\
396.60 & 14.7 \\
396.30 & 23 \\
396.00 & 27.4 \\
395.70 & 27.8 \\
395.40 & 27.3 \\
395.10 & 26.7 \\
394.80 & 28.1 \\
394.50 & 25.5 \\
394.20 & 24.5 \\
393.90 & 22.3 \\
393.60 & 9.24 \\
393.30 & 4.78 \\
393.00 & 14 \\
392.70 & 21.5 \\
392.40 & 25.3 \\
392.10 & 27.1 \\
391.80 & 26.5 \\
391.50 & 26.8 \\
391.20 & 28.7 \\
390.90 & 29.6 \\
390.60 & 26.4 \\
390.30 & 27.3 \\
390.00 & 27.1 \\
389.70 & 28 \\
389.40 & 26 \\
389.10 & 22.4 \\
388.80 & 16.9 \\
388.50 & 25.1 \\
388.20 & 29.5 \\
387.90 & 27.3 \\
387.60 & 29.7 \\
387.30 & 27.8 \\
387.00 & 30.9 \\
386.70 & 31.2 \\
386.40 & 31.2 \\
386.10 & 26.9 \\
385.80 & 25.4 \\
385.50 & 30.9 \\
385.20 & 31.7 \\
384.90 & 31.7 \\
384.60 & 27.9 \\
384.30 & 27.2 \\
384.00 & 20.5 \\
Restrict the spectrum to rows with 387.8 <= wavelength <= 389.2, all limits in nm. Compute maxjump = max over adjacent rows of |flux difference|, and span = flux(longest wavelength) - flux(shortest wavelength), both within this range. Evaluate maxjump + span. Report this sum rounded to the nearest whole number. 3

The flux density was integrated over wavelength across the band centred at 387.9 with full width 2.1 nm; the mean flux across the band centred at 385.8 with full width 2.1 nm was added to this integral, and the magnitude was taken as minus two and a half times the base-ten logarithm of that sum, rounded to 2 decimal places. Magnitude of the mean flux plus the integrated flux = -4.84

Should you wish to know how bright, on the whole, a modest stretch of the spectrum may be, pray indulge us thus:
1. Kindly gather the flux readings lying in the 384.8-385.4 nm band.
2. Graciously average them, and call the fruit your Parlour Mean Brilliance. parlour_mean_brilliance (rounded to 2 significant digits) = 32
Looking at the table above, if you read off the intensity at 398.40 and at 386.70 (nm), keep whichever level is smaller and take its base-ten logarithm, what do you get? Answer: 1.47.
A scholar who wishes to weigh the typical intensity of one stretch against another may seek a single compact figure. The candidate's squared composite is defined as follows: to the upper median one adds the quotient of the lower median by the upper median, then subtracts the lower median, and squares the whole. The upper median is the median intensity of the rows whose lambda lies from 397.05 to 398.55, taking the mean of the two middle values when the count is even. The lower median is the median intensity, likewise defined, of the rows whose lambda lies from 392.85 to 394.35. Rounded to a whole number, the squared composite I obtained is 228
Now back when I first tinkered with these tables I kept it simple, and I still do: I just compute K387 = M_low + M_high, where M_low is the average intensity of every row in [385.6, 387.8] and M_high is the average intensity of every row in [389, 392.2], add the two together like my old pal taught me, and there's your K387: 56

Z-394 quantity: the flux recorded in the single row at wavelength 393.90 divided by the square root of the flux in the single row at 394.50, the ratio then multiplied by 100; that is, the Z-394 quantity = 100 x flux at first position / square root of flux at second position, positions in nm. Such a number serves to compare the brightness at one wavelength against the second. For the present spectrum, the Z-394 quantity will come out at 442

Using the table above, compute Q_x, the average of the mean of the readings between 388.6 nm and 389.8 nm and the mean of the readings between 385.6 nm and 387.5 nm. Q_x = 26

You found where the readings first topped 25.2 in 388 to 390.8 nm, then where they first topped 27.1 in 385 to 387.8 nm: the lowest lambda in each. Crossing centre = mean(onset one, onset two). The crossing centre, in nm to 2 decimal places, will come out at 386.70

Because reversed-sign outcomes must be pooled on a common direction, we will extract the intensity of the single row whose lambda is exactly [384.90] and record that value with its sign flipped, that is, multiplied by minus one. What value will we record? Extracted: -32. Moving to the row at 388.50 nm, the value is -25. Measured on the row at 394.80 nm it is -28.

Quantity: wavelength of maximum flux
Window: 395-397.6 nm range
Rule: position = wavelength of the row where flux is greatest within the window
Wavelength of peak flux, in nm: 395.70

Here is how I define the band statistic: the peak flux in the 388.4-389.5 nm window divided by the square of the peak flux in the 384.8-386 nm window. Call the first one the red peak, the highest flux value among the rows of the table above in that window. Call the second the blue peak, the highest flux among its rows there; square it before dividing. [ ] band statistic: 0.026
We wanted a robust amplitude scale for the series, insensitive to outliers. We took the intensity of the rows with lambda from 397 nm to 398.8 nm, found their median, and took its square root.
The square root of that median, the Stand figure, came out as 5.37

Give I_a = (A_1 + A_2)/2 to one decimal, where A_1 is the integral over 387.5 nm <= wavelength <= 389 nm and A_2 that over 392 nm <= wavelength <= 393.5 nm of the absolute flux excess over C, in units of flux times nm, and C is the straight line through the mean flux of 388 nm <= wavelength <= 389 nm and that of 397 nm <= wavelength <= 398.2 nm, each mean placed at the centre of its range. 9.0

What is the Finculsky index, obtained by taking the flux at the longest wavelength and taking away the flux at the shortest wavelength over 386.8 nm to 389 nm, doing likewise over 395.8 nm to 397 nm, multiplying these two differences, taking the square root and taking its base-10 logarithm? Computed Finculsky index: 1.2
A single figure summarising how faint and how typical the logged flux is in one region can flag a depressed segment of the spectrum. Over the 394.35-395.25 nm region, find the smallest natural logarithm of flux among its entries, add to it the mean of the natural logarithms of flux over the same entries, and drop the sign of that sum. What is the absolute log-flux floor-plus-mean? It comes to 6.53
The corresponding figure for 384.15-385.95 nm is 6.60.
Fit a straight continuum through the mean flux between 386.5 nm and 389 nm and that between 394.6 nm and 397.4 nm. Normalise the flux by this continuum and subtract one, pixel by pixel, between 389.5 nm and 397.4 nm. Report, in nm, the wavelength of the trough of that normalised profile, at 393.30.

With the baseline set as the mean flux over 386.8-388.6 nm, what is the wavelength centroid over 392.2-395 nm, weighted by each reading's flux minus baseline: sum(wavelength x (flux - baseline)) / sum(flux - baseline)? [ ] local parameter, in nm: 393.37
